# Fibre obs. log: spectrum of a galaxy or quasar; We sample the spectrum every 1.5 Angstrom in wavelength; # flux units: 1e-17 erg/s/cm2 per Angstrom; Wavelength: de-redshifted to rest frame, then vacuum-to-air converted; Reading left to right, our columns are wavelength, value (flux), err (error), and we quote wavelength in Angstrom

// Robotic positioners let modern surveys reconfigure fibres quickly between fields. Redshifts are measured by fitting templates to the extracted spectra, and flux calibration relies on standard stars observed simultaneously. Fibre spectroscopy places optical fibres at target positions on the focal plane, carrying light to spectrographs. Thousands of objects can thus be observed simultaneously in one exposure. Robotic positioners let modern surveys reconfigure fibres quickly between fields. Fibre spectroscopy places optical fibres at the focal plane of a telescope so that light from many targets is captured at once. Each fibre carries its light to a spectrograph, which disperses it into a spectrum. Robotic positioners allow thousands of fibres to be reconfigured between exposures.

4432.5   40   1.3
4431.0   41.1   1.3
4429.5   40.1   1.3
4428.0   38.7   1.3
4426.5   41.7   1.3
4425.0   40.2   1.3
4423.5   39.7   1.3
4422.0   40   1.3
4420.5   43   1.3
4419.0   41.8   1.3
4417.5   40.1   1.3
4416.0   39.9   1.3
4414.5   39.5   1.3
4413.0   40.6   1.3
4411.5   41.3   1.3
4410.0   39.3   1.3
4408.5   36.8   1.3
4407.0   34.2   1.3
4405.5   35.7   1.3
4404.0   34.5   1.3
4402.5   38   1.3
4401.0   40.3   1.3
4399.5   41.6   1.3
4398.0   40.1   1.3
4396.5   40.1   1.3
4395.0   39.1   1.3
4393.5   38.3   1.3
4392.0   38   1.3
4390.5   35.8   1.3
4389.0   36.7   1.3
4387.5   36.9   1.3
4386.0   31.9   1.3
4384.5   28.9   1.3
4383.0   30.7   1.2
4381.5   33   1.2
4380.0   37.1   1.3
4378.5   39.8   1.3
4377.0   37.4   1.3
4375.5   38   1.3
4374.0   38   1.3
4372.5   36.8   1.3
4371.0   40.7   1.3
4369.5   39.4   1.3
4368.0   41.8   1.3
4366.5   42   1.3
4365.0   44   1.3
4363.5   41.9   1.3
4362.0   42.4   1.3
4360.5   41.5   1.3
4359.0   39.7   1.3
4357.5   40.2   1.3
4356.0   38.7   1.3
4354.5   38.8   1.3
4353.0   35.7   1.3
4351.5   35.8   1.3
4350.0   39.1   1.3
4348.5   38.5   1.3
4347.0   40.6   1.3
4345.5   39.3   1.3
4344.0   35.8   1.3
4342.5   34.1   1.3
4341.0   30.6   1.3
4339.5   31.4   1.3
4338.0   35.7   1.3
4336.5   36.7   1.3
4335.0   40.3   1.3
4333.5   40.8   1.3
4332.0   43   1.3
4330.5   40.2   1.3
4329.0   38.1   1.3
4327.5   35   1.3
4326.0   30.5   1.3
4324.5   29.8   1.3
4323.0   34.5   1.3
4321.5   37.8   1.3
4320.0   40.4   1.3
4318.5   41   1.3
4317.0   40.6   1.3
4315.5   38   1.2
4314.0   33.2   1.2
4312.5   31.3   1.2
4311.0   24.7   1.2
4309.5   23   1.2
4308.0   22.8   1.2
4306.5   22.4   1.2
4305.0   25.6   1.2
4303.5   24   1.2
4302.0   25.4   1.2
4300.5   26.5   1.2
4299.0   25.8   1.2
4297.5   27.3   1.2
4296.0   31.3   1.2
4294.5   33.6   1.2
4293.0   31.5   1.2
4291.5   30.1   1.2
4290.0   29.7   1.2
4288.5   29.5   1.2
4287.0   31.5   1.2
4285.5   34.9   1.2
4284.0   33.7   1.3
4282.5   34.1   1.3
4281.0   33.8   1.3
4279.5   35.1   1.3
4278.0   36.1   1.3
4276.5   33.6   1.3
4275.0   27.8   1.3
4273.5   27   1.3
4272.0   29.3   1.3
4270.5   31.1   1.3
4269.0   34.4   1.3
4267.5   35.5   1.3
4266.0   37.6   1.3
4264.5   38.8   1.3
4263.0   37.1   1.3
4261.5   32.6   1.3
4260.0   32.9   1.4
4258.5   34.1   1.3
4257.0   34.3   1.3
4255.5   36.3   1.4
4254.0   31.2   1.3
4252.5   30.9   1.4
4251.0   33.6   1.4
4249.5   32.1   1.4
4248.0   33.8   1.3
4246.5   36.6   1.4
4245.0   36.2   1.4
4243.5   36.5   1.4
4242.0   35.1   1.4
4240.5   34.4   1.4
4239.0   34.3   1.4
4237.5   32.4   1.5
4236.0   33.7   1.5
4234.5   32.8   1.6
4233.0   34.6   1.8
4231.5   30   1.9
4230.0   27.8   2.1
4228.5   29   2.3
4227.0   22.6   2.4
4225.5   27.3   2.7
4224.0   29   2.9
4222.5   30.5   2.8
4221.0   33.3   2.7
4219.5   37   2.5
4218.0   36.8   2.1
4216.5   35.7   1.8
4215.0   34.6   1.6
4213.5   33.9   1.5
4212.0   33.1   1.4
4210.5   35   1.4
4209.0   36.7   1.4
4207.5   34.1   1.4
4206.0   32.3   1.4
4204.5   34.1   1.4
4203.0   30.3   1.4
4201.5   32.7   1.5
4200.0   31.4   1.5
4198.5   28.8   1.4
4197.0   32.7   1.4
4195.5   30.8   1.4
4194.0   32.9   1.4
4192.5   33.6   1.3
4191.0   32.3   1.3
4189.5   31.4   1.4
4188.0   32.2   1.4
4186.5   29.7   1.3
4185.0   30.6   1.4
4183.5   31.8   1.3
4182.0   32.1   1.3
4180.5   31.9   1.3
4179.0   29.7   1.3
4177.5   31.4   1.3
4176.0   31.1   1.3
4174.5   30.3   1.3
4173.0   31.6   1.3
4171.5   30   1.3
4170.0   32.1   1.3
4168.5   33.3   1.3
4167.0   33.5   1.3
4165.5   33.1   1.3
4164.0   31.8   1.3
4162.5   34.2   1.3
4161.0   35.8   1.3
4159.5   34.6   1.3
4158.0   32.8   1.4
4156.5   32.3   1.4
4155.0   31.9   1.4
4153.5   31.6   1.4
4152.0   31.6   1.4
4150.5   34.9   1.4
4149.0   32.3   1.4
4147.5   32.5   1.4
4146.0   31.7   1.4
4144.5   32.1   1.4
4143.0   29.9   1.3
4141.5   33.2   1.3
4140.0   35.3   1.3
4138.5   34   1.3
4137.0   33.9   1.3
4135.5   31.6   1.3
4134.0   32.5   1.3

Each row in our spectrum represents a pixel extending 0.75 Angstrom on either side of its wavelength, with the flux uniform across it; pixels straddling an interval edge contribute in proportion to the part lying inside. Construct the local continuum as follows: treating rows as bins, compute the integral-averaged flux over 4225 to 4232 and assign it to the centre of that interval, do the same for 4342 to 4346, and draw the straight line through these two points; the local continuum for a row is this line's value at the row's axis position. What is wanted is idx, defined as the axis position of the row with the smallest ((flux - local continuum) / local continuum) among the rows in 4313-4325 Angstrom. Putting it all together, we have 4324.5 Angstrom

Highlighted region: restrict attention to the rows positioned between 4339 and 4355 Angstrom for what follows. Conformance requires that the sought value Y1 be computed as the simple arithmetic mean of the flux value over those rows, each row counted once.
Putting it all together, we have 36.3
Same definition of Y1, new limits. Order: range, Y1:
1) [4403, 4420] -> 38.5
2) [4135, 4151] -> 32.9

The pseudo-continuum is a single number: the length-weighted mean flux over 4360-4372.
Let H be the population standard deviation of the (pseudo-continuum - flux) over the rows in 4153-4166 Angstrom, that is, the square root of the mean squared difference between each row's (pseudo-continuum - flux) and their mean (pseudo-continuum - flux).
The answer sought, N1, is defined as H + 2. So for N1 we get 3.4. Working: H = 1.4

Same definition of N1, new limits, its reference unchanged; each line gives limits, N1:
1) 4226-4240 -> 5.7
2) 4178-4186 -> 2.9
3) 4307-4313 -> 5.5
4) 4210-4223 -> 3.9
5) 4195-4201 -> 3.4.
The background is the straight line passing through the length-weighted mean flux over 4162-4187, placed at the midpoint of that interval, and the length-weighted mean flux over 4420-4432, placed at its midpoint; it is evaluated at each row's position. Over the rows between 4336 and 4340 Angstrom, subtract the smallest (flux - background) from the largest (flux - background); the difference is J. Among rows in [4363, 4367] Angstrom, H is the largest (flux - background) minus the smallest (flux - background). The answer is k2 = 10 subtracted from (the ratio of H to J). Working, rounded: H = 2.1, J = 5.4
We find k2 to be -9.6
